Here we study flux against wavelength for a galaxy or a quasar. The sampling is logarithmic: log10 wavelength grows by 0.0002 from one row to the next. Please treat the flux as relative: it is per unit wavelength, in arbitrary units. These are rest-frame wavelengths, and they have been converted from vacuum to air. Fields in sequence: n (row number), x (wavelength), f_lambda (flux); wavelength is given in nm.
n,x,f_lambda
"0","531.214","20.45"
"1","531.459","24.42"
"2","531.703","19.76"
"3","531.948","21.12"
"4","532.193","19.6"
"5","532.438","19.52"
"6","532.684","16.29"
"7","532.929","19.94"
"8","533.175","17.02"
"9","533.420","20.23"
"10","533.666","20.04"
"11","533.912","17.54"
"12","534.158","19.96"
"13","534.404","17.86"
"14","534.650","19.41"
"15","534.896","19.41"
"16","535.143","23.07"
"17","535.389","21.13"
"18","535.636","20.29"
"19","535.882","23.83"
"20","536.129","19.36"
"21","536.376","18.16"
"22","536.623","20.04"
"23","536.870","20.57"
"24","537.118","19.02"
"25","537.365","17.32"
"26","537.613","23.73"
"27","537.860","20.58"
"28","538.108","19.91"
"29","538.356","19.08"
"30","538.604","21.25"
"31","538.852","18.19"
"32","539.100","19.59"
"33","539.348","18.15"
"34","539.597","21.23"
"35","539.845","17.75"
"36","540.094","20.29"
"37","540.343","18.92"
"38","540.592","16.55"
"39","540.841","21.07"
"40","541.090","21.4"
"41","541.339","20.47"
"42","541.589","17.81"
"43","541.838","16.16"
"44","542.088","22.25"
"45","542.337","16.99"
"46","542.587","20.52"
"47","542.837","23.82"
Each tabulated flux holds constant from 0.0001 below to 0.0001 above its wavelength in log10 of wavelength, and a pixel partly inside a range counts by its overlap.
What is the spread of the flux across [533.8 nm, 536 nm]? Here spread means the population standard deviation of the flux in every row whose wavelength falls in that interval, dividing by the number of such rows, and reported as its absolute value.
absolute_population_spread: 2.0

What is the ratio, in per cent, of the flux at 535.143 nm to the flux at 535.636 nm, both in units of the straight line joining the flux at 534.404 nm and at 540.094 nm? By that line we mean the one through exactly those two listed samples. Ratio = 115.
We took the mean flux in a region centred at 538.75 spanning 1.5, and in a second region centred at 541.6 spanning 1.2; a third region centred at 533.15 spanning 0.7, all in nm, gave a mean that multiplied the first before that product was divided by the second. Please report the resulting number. 18.8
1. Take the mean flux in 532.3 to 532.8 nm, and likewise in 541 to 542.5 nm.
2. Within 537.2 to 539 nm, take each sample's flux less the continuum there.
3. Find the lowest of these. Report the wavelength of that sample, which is 537.365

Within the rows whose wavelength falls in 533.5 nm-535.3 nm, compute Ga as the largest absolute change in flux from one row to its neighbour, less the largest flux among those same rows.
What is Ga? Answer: -19.4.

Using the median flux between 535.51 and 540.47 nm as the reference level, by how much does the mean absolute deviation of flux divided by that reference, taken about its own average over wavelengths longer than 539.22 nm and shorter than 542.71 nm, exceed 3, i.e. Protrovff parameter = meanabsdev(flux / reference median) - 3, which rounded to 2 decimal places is -2.91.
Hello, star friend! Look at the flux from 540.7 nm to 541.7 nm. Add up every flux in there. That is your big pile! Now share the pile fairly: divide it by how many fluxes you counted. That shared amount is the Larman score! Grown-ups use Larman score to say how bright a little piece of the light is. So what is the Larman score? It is 20.2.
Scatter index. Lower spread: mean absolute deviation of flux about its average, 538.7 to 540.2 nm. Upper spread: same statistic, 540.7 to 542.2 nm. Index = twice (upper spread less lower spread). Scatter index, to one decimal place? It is 1.5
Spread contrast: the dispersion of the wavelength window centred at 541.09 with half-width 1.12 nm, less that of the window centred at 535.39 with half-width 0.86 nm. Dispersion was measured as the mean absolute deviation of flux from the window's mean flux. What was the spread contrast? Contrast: 0.3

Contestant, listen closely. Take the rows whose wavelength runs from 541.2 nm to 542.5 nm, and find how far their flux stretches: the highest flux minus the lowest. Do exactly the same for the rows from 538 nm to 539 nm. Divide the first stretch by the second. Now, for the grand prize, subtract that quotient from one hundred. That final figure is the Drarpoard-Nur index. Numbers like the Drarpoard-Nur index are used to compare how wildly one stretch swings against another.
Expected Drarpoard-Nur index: 98.0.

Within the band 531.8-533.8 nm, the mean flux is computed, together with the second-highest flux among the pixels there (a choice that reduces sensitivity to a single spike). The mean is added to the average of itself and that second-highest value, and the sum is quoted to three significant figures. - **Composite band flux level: 38.9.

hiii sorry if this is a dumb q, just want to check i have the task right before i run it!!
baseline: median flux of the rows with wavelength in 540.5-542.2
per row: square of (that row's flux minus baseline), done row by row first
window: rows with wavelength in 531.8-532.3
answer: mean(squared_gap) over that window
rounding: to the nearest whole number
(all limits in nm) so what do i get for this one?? 1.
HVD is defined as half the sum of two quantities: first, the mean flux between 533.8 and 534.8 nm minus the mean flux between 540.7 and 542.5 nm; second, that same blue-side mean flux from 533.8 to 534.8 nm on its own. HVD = 9.0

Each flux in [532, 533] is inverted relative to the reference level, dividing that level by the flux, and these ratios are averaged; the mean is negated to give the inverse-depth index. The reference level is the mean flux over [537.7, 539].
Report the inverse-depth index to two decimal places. -1.06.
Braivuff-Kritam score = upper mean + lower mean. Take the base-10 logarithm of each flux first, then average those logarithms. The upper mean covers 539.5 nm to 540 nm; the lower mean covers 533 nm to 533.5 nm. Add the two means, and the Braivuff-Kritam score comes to 2.56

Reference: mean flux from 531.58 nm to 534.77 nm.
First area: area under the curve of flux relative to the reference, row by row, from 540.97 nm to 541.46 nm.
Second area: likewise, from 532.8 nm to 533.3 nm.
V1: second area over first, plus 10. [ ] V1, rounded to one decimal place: 10.9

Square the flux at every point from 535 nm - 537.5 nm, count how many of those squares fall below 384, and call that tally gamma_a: 4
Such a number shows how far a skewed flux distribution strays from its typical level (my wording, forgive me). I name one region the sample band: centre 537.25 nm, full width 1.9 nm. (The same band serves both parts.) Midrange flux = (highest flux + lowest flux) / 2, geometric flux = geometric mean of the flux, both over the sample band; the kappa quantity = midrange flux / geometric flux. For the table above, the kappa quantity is 1.03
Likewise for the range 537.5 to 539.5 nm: 1.05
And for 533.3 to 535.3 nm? 1.03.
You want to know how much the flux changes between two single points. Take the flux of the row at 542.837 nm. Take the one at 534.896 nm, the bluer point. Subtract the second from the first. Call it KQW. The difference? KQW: 4.4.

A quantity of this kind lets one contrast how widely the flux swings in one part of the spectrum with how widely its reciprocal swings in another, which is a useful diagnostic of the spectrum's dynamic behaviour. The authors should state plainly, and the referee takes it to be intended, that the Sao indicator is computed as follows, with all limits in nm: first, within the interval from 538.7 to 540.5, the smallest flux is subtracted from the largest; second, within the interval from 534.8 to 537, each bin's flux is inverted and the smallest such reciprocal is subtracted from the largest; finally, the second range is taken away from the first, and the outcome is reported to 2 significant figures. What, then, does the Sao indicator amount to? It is 3.5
